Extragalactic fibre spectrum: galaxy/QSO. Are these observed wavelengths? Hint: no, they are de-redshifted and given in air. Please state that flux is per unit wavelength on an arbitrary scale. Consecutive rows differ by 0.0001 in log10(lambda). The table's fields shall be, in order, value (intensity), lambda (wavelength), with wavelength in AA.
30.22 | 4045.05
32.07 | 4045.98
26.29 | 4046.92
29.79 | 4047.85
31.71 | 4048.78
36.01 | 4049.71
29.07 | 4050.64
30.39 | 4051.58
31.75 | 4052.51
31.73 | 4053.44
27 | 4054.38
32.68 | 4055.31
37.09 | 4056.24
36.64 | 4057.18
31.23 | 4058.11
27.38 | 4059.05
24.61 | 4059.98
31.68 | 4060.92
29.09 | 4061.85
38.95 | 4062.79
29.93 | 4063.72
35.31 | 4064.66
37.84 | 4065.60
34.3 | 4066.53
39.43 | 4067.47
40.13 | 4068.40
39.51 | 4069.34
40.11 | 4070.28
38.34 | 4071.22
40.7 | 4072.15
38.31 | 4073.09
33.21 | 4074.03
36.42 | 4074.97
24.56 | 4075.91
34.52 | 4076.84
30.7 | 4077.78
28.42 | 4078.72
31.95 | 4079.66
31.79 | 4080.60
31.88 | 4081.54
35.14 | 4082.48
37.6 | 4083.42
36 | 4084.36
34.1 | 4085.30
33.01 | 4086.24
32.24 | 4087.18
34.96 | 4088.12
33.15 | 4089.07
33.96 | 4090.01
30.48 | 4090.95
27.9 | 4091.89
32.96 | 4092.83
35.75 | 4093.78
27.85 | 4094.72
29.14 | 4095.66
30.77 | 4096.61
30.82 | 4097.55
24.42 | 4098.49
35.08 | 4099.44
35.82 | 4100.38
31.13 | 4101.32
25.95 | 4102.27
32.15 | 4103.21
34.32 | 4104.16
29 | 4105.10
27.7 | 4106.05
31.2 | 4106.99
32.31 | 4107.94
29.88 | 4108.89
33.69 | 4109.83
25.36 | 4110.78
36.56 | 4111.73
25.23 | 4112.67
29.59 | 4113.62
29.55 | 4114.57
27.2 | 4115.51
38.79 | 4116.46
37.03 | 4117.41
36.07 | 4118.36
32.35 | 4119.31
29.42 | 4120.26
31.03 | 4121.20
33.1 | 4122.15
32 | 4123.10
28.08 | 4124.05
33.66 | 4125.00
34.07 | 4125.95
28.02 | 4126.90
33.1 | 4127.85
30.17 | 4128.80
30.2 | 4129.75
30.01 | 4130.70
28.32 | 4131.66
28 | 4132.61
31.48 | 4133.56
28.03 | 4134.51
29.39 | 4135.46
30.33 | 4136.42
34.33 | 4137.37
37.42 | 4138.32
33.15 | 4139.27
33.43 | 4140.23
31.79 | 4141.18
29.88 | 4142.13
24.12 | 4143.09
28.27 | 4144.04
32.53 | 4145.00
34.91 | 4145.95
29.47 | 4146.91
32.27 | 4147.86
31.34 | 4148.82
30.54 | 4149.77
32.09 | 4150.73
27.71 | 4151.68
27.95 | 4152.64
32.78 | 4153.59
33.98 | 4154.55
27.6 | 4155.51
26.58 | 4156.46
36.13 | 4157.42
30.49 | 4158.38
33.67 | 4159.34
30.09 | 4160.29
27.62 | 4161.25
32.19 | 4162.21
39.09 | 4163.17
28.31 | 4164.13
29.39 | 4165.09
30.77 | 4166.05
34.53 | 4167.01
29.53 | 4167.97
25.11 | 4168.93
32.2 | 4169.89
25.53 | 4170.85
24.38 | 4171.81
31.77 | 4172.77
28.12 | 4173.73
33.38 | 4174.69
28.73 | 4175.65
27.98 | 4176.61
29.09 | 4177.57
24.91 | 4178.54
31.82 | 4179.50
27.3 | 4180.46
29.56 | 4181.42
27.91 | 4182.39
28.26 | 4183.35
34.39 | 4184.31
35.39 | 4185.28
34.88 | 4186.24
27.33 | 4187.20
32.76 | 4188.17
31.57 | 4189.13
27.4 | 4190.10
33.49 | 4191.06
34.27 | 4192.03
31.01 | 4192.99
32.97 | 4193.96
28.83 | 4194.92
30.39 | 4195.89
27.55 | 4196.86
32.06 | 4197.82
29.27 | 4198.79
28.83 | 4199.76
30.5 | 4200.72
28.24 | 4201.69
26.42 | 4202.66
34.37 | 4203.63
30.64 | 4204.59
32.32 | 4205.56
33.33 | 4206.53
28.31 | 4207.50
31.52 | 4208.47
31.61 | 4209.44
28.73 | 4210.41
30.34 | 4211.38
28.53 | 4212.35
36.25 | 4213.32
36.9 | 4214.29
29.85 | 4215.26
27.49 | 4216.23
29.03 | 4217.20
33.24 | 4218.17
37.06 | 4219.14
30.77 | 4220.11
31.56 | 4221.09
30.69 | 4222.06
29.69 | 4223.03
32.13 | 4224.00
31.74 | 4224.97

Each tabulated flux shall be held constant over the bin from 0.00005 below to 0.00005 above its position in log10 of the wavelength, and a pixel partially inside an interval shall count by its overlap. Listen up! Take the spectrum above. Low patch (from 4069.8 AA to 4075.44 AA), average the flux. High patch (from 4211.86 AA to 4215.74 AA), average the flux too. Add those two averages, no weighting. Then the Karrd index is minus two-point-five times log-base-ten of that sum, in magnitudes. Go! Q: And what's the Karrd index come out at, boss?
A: -4.624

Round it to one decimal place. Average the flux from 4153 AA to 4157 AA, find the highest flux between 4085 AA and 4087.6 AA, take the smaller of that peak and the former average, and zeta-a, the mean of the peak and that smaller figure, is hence 32.2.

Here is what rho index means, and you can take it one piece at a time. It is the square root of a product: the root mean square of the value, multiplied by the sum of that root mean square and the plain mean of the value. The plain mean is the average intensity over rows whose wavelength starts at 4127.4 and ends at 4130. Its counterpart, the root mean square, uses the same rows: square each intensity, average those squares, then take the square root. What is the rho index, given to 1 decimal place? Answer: 44.1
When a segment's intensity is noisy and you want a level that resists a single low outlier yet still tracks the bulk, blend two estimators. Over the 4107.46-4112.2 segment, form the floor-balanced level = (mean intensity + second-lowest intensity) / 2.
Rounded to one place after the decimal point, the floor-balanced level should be 30.7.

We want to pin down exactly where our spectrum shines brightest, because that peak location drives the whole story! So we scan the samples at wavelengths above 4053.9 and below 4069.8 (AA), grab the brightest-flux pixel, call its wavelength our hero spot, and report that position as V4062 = 4068.40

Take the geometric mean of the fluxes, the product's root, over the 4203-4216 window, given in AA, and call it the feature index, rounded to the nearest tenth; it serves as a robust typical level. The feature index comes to 31.6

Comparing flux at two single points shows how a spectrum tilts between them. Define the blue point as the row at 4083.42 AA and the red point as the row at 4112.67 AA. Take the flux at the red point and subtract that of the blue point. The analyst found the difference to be -12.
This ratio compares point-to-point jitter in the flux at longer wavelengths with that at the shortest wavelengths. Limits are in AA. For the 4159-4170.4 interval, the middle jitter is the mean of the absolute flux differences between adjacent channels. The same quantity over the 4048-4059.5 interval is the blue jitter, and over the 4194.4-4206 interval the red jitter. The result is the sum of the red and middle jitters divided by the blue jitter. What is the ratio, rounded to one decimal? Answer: 2.1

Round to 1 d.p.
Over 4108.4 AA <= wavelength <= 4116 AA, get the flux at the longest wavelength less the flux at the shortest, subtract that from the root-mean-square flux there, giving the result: 32.5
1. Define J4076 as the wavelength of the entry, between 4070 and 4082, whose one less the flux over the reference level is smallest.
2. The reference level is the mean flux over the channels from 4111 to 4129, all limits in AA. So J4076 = 4072.15 AA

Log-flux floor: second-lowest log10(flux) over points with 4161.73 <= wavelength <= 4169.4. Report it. 1.452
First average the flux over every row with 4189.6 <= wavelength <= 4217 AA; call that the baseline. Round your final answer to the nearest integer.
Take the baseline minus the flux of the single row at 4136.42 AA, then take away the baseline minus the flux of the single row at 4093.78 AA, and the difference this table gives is 5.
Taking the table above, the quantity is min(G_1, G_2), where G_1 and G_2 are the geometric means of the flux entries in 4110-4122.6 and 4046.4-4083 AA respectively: 31.3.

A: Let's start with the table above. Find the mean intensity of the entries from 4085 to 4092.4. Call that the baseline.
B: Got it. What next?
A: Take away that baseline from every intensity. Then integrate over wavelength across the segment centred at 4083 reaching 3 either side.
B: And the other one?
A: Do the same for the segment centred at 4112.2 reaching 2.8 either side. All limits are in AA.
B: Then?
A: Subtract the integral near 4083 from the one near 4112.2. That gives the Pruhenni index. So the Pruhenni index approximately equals -25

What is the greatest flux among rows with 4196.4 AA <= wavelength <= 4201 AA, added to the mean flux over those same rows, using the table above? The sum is 61.7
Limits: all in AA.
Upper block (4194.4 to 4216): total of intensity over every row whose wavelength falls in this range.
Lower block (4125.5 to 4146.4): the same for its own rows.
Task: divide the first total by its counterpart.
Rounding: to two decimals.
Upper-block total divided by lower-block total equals 0.99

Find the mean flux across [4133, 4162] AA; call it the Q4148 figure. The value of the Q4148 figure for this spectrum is 31.0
